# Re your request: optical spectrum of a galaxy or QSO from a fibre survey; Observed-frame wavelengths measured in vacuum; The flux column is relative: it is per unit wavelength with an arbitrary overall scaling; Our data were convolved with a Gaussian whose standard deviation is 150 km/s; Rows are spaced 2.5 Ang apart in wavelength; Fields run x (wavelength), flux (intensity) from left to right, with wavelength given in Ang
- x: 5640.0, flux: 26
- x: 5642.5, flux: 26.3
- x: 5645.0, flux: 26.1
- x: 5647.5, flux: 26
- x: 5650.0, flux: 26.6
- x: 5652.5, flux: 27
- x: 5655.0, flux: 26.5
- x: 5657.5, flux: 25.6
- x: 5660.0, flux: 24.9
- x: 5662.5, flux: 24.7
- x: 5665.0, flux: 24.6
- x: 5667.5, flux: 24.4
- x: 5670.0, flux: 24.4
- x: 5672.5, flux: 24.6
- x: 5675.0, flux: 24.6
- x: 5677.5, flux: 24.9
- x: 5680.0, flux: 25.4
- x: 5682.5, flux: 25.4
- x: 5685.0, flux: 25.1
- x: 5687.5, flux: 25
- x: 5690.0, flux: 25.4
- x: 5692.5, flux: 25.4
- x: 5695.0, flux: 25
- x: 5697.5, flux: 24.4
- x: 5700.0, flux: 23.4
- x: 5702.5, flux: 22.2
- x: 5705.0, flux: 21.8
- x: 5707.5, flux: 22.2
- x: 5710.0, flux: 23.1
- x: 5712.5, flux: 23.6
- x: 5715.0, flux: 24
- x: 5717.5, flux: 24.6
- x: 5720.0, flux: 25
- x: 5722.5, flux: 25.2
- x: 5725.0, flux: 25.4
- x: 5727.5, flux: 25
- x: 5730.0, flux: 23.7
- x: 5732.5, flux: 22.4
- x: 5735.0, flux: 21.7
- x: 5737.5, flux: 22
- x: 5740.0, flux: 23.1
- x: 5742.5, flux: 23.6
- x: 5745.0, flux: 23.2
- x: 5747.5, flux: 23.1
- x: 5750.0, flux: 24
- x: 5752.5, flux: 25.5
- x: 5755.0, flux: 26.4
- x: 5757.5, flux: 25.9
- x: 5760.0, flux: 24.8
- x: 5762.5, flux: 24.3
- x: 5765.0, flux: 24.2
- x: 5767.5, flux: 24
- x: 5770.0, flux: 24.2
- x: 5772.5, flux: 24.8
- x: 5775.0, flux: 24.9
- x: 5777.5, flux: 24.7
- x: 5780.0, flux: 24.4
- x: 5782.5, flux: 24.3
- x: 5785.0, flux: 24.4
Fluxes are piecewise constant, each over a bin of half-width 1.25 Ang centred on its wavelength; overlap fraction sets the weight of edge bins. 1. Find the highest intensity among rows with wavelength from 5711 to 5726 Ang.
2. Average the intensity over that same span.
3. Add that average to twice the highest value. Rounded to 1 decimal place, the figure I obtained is 75.4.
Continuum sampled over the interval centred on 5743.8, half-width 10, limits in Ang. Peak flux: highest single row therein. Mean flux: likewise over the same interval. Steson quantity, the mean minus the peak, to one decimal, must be -2.2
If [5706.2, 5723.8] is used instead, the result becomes -1.2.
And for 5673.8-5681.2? -0.4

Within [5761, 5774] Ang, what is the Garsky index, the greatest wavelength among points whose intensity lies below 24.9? 5772.5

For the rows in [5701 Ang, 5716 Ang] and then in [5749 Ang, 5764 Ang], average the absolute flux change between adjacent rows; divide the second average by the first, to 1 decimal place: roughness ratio 1.7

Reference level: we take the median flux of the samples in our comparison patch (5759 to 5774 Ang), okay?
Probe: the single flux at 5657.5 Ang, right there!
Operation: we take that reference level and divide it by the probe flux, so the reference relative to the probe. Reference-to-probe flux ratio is 0.947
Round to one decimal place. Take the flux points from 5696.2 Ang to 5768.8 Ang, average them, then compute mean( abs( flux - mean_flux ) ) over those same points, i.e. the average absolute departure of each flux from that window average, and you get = 1.0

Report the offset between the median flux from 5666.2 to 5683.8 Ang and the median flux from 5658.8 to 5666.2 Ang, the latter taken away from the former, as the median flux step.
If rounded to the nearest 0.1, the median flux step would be -0.1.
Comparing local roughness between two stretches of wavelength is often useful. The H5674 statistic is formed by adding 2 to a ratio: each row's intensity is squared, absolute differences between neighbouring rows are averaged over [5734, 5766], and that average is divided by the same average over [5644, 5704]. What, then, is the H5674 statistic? 3.7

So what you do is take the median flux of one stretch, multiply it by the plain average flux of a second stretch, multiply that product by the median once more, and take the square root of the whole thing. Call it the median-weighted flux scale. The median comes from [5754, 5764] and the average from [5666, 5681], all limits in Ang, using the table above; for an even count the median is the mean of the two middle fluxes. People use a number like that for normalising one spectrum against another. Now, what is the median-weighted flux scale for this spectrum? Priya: 126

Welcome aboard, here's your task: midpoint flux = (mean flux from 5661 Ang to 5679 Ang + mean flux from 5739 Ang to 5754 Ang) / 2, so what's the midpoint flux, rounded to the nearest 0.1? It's 24.2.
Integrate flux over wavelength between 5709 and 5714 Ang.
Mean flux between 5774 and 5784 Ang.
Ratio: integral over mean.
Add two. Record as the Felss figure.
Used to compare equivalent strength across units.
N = 6.8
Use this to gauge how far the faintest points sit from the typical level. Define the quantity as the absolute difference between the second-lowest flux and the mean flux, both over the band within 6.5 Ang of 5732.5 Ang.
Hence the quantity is 1.0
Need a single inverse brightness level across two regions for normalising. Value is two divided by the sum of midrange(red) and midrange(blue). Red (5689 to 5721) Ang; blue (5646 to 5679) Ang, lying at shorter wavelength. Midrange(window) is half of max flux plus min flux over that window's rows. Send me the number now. 0.0406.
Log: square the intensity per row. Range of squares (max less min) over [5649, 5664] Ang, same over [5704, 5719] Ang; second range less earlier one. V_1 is 11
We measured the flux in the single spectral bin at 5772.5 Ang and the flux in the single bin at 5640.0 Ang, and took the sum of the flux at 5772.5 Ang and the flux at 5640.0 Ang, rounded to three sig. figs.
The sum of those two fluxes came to 50.8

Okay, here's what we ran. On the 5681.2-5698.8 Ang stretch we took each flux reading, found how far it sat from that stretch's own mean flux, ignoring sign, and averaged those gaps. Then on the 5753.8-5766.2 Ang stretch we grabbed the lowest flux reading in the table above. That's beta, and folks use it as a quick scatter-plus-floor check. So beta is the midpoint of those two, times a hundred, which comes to 1223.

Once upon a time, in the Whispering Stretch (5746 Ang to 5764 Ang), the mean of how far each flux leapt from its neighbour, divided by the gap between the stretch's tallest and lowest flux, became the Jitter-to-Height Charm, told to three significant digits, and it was 0.273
